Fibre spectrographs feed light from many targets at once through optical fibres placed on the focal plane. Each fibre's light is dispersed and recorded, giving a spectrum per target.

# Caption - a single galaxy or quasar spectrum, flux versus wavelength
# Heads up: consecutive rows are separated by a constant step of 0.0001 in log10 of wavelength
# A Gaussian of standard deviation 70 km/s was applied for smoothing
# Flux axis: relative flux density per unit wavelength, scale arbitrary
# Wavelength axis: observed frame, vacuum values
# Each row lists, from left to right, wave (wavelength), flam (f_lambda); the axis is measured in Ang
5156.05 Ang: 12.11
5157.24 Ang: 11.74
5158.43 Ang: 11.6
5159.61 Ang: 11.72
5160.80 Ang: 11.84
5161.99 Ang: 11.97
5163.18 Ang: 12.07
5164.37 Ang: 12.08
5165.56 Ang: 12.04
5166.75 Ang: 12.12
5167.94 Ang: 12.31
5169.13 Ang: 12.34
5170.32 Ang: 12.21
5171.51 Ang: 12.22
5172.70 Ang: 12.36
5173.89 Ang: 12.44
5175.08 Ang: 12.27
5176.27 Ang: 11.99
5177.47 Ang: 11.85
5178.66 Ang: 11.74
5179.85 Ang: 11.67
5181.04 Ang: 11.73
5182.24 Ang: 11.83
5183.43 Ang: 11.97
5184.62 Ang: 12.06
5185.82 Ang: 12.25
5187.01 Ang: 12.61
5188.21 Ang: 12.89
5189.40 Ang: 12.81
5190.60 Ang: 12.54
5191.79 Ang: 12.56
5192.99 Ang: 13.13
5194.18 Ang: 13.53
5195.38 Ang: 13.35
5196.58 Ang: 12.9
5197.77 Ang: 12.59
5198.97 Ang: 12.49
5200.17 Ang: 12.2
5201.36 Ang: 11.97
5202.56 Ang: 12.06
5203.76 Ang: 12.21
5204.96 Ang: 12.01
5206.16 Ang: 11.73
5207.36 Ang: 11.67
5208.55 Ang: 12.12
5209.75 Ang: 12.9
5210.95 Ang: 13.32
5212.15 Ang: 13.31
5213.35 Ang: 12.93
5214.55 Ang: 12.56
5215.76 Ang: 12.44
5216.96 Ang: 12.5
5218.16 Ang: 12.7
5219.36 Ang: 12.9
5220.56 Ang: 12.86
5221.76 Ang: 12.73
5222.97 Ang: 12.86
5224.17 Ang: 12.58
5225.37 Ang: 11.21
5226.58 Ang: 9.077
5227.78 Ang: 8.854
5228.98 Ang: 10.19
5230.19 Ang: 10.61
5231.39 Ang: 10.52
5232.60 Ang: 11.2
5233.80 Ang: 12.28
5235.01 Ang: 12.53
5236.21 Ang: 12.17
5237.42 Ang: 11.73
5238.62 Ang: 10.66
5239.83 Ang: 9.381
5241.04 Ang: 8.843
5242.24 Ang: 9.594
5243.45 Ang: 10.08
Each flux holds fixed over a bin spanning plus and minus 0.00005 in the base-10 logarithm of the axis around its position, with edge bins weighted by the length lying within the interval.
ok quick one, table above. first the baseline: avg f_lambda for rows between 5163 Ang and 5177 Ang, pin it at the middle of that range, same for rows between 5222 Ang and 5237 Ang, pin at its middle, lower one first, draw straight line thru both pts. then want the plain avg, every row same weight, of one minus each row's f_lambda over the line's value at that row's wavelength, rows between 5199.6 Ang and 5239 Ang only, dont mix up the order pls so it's -0.05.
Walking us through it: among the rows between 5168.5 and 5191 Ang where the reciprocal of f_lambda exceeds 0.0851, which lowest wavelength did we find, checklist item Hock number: 5178.66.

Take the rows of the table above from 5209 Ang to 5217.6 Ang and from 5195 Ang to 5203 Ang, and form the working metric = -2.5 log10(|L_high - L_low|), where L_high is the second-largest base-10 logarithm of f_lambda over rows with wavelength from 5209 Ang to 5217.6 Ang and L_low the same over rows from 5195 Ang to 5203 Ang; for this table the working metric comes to 4.67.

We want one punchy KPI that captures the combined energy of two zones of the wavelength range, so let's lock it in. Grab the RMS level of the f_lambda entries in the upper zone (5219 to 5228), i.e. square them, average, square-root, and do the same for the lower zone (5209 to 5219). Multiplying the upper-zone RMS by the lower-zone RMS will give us 151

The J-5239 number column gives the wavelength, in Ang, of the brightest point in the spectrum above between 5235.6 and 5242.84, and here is 5236.21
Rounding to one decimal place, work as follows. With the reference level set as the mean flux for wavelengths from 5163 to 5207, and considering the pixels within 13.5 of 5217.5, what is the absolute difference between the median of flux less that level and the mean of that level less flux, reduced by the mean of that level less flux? -0.2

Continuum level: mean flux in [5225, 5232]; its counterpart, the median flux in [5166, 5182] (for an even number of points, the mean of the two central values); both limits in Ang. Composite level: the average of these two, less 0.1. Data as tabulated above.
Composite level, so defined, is 11.0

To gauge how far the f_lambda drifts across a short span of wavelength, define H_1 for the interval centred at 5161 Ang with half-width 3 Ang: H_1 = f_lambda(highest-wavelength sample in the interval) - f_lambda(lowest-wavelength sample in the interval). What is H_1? 0.5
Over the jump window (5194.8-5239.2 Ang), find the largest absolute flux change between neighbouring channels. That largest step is 2.1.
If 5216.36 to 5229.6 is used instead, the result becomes 2.1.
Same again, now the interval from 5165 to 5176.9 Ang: 0.3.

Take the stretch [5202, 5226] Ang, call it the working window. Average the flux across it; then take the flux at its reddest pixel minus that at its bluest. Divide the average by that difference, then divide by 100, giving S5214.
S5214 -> -0.1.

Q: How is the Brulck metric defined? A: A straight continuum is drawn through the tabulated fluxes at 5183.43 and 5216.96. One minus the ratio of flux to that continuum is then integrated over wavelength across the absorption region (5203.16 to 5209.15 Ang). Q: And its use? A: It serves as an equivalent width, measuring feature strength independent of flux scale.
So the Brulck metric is 0.19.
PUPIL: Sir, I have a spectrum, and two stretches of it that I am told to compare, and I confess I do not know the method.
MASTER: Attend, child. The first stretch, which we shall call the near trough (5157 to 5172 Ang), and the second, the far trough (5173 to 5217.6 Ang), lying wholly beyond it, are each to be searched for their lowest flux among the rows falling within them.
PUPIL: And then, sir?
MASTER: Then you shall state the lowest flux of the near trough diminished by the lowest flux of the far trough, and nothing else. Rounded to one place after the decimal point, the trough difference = -0.1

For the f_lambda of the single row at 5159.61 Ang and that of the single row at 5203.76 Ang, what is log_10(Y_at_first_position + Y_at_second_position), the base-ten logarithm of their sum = 1.38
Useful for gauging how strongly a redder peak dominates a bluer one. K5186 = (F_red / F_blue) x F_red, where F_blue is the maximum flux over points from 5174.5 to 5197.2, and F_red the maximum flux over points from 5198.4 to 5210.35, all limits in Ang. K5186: 12.3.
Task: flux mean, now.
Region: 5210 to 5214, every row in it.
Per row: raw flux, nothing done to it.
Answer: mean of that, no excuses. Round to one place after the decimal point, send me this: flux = 13.2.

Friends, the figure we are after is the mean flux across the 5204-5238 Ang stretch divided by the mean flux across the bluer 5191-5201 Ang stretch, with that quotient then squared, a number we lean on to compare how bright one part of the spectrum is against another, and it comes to 0.87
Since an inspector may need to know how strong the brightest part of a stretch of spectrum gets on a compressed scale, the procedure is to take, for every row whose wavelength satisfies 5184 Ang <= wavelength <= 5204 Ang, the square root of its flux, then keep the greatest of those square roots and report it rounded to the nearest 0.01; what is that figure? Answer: 3.68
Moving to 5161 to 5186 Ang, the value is 3.53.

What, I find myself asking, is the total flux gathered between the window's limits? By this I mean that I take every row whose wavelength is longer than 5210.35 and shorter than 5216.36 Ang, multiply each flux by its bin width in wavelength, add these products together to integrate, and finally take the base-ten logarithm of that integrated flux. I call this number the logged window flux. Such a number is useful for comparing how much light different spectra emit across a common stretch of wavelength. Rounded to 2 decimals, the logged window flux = 1.89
